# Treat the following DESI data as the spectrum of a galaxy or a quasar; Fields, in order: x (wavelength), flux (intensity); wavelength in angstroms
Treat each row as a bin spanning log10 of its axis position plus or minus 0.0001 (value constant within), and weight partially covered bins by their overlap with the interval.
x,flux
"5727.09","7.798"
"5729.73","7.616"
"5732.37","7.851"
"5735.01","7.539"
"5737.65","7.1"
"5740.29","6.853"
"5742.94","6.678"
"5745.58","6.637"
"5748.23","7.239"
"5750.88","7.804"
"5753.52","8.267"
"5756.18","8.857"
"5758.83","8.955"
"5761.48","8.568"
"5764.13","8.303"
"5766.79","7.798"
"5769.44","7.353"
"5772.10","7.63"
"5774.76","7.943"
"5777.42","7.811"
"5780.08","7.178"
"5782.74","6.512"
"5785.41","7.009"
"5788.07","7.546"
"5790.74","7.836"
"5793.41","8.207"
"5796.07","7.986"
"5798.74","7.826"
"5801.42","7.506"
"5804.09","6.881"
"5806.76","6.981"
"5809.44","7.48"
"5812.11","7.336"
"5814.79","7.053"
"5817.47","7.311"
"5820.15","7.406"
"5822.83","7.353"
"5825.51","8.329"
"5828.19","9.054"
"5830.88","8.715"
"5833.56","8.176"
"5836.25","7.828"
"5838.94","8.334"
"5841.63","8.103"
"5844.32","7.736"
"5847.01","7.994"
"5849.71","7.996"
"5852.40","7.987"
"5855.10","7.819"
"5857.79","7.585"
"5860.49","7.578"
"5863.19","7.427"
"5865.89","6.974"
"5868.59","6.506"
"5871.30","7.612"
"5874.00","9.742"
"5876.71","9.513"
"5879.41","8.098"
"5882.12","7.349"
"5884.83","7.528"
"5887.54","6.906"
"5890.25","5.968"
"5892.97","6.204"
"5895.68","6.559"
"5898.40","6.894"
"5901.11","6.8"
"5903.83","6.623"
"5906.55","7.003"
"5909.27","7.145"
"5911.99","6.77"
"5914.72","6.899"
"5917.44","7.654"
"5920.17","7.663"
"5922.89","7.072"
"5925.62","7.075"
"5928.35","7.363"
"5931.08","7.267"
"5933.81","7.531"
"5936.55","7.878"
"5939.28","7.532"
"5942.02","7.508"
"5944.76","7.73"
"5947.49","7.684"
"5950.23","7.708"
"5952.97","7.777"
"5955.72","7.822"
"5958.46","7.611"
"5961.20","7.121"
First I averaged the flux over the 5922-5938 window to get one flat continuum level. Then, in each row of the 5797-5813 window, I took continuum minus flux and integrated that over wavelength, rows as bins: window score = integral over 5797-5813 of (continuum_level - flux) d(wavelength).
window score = 0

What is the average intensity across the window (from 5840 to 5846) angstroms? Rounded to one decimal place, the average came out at 7.9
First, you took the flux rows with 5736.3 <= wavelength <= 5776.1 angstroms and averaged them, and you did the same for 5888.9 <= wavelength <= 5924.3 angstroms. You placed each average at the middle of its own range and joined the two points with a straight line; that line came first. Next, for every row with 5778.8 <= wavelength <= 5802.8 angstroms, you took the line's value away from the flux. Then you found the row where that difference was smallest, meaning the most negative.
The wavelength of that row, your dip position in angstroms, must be 5782.74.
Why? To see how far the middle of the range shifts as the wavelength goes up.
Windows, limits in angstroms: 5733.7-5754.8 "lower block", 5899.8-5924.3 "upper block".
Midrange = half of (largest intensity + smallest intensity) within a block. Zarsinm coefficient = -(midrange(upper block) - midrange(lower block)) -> 0.31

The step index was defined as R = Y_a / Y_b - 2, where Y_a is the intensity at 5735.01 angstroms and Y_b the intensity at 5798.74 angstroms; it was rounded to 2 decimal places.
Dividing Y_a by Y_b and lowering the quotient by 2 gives -1.04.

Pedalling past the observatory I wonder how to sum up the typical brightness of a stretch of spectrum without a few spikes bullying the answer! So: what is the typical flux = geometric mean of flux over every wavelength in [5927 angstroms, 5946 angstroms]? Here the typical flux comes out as 7.5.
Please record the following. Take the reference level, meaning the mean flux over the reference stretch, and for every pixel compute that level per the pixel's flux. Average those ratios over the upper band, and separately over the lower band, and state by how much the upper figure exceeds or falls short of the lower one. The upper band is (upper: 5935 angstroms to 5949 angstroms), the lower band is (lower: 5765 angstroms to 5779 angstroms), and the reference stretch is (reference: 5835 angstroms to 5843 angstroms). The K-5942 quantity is 0.01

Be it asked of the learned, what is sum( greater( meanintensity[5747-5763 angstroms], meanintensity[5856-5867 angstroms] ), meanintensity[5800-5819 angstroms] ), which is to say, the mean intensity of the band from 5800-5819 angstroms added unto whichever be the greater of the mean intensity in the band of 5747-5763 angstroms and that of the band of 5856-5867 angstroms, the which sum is 15.5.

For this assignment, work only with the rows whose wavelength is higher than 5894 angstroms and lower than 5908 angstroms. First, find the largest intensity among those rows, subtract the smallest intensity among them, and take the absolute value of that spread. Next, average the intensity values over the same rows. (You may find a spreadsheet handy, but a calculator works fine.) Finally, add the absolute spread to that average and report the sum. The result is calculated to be 7.2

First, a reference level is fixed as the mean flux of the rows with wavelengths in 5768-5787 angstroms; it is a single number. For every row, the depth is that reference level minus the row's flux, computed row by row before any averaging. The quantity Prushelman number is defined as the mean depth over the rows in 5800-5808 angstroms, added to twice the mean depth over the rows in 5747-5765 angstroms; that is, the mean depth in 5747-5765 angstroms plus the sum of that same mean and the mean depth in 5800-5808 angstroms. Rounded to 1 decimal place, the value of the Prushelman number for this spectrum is -1.6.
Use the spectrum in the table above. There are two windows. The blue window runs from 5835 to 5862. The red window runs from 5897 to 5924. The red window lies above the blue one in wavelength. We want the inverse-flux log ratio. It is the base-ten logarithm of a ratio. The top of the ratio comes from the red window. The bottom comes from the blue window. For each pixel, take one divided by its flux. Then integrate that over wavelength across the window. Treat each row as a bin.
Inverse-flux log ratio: 0.05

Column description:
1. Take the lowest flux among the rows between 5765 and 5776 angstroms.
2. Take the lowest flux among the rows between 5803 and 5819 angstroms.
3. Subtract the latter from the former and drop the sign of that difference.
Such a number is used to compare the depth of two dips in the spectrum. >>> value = 0.47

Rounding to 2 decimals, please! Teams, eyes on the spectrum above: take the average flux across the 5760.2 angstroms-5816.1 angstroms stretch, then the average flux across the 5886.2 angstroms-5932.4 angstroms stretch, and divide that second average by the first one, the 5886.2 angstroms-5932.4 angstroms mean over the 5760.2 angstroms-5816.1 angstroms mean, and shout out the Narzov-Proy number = 0.92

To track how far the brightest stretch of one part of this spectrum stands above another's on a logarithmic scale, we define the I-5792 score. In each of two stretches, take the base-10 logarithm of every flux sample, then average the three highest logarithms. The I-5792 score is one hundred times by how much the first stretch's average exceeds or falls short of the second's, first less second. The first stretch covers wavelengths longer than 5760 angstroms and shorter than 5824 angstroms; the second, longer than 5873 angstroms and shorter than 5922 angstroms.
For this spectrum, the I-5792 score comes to -3.6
